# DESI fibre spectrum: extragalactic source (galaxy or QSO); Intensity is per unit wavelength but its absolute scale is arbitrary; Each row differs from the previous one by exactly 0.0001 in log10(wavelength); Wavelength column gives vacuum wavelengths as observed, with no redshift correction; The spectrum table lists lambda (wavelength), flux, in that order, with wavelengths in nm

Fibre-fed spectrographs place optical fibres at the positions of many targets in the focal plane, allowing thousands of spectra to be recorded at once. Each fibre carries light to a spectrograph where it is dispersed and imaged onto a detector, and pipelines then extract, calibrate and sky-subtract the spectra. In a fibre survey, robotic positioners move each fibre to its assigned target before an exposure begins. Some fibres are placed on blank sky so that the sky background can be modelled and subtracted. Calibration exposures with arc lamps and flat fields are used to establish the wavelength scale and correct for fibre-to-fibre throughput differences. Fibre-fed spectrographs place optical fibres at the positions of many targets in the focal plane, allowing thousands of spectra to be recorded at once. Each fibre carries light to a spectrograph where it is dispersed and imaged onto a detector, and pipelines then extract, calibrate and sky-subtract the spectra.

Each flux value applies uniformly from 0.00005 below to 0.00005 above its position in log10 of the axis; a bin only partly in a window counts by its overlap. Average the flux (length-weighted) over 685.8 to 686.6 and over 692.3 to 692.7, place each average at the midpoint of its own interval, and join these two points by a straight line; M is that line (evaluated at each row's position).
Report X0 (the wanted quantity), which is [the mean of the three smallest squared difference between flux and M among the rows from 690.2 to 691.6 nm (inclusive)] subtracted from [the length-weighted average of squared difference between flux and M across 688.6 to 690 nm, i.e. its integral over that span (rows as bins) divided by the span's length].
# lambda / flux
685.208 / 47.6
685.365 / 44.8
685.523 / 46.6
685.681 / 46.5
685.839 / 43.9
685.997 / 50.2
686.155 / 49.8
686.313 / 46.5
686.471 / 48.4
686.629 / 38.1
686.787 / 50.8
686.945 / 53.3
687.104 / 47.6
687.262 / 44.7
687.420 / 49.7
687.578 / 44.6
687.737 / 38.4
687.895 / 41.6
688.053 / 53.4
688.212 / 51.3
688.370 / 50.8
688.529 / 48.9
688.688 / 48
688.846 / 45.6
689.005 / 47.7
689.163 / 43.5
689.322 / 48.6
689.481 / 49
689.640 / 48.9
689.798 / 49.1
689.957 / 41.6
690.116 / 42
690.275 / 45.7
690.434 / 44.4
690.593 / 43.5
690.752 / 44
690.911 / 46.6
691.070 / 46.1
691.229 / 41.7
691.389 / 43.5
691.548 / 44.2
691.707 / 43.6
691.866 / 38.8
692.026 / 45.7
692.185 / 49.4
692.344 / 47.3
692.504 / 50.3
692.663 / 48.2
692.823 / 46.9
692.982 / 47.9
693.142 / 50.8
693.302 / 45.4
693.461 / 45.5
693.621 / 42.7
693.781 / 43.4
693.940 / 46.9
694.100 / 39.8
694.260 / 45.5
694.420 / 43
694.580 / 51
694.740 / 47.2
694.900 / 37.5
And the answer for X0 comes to 2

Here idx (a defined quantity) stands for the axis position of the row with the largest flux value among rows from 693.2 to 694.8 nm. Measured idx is 694.580 nm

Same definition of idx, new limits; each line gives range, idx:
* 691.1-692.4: 692.185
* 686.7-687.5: 686.945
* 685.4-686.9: 686.787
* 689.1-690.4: 689.798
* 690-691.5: 690.911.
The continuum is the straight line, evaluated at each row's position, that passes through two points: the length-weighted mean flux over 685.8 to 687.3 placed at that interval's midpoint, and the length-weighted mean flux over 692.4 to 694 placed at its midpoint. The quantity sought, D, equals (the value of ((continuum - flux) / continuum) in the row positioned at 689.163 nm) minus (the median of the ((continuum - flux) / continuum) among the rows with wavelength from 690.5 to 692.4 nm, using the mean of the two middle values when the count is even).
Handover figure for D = 0.02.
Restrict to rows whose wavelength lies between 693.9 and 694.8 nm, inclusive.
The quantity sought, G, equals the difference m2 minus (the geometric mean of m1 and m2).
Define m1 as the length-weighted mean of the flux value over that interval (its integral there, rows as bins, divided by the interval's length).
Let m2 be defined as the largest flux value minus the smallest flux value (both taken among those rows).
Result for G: -11.4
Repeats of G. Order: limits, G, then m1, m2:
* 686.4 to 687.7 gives -11.5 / 46.8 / 15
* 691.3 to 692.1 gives -10.3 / 43.1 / 7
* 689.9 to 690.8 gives -9.3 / 43.6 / 4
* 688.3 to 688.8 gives -8.9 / 48.9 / 3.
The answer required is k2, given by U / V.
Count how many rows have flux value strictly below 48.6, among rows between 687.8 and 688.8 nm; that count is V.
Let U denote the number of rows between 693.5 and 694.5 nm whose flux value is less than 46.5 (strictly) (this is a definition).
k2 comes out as 2.50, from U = 5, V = 2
